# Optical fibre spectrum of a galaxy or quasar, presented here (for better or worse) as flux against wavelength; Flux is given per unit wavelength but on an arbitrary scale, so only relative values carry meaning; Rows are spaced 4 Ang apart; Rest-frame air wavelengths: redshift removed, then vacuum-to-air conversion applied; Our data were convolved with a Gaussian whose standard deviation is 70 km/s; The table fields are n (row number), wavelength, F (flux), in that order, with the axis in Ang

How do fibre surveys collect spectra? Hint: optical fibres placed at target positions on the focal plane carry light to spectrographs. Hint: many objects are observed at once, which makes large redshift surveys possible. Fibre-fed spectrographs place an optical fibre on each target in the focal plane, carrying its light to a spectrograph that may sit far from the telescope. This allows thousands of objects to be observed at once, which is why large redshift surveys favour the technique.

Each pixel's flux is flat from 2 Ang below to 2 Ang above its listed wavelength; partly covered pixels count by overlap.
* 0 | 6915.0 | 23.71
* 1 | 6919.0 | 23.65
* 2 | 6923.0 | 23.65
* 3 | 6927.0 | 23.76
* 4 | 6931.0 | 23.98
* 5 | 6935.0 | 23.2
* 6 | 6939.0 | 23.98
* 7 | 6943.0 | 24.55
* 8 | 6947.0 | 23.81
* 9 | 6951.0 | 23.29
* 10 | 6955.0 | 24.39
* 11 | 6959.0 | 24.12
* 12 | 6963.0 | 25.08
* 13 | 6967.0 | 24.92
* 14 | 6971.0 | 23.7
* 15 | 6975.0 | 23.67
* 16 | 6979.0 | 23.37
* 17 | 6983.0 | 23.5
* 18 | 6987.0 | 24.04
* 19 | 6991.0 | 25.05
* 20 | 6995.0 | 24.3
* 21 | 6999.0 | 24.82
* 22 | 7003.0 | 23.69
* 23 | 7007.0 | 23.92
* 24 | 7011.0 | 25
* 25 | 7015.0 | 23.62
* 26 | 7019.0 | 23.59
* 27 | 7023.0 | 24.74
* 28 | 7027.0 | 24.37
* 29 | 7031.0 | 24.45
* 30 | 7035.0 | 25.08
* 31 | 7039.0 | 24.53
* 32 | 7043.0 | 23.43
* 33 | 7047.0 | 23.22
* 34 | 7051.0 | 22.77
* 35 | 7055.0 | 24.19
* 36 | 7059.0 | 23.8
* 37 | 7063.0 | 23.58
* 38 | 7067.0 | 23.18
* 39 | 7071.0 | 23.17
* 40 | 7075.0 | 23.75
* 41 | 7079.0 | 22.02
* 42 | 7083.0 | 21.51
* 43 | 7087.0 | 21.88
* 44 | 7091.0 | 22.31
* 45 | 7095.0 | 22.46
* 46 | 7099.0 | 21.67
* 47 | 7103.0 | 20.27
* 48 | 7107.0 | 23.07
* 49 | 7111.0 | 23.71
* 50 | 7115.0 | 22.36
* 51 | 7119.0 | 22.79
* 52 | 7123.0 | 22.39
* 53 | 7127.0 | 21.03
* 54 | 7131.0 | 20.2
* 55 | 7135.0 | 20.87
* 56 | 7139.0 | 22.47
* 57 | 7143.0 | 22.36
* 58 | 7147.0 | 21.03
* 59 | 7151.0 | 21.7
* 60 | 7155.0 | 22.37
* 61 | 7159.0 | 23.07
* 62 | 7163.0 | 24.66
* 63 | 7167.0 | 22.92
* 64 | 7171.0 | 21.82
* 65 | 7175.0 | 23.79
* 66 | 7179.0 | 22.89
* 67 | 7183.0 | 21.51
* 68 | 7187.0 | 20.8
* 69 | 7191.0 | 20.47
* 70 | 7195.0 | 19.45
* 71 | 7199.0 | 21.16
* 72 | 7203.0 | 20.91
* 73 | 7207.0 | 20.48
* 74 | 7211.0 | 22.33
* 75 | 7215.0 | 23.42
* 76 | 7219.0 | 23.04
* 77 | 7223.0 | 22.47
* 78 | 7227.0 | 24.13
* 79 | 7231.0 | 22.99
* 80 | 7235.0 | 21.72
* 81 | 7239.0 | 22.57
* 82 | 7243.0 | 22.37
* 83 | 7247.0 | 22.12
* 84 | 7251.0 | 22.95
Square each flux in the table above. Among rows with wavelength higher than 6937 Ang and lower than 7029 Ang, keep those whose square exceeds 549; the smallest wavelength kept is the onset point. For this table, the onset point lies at 6939.0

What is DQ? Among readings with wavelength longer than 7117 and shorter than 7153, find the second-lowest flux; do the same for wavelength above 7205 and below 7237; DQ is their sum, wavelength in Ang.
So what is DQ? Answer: 42.6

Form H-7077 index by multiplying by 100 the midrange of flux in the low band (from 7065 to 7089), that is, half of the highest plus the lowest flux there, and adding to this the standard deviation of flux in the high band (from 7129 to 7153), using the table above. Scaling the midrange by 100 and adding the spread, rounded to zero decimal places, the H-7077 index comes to 2264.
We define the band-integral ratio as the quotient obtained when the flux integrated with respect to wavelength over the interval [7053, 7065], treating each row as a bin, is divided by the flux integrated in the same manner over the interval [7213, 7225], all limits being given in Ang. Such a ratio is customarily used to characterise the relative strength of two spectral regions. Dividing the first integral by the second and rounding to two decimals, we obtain 1.04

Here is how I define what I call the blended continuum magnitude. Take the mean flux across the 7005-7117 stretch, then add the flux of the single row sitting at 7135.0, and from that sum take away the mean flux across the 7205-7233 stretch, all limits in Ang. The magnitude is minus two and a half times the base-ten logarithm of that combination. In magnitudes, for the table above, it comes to -3.329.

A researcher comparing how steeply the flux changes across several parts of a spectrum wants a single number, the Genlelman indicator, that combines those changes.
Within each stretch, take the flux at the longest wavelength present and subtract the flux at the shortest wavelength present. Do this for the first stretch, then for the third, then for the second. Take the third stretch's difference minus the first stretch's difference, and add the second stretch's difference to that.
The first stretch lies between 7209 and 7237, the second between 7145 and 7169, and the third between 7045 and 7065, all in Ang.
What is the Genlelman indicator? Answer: 3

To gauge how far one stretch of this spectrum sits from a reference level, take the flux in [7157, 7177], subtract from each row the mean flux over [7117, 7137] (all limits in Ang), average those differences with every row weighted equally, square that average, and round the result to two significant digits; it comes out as 3.2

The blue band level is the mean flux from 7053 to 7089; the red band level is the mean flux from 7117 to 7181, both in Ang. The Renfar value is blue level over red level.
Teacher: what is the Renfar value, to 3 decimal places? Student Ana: 1.033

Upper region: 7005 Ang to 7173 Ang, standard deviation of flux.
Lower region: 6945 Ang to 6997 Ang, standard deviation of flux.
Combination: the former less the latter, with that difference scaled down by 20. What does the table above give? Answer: 0.032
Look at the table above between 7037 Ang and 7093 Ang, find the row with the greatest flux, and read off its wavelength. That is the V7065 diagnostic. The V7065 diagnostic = 7039.0 Ang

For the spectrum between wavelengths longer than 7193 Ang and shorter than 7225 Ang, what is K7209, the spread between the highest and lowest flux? 4.0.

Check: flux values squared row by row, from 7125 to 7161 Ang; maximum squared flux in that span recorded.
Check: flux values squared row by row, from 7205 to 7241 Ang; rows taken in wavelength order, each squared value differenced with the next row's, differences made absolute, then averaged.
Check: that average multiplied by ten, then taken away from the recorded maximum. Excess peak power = 35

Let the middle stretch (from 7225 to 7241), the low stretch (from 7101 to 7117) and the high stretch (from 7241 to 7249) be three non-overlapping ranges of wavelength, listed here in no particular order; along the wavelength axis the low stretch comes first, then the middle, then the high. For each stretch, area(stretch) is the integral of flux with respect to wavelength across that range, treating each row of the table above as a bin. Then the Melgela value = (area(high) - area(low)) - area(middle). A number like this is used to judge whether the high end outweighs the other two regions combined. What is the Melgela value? -545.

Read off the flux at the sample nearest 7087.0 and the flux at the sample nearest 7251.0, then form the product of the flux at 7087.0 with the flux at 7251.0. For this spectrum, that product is 502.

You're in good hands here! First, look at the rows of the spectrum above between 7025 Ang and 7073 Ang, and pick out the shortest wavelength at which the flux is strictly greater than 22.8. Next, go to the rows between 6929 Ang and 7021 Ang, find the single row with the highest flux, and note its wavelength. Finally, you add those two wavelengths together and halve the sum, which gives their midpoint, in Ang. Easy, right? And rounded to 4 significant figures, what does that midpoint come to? 6995 Ang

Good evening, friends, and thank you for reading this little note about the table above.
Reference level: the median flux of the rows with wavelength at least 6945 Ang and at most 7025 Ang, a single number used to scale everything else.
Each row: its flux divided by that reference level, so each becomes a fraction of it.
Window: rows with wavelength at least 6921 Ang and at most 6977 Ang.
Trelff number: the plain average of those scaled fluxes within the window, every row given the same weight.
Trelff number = 1.00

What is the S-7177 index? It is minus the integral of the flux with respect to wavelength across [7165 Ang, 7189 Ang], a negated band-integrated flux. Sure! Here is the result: -535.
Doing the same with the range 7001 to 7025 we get -578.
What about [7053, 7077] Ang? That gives -567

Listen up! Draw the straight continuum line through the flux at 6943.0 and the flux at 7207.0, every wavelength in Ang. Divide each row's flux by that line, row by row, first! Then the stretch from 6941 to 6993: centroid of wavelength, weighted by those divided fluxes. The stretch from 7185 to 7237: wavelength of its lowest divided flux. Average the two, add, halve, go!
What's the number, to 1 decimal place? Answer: 7081.1 Ang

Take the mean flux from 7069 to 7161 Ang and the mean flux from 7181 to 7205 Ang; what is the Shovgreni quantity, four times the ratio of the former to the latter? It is 4.27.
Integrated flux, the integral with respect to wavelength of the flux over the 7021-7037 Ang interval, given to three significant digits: 395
